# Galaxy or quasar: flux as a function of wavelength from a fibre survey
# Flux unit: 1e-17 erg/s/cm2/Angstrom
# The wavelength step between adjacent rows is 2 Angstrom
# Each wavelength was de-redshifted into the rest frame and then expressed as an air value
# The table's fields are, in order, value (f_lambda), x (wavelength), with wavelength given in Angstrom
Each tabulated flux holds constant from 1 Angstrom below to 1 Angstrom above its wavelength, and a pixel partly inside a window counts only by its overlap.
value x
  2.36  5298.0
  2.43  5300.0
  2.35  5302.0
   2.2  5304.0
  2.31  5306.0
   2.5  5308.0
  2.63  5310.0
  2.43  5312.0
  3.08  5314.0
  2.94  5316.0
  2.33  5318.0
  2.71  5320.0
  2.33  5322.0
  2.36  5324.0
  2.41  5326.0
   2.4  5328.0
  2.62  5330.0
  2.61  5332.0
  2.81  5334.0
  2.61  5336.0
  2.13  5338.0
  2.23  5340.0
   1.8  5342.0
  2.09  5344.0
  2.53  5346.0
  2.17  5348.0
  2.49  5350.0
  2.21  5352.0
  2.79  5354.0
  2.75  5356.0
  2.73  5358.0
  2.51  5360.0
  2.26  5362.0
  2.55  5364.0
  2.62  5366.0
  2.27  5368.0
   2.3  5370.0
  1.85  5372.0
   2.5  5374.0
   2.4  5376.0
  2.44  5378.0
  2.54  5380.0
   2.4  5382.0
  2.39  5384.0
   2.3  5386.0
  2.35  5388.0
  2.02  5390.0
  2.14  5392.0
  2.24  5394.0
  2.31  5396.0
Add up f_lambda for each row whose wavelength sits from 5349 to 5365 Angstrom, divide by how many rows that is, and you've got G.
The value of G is 2.54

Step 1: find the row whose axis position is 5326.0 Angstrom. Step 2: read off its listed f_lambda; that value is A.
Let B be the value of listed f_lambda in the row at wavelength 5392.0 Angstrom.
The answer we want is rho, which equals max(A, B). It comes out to 2.41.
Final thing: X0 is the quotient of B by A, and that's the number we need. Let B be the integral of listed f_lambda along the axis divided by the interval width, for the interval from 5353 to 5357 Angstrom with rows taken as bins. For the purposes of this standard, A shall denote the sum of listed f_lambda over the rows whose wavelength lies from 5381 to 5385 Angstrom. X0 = 0.58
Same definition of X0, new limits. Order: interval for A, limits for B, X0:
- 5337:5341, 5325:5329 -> 0.55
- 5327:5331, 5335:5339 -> 0.47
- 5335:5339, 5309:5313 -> 0.53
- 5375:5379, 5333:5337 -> 0.56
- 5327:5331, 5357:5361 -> 0.52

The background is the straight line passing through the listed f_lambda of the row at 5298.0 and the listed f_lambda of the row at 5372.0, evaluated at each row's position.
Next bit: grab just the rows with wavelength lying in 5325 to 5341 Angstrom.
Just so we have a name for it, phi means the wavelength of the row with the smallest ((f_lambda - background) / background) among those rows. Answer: 5338.0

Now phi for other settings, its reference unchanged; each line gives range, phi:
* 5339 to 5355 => 5342.0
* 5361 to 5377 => 5372.0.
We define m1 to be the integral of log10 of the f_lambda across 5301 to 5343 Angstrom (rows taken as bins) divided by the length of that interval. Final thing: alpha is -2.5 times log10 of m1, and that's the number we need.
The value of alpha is 1.02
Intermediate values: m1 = 0.389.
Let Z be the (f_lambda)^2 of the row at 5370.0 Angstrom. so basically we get 5.3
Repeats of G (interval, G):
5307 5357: 2.48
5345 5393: 2.40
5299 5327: 2.50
